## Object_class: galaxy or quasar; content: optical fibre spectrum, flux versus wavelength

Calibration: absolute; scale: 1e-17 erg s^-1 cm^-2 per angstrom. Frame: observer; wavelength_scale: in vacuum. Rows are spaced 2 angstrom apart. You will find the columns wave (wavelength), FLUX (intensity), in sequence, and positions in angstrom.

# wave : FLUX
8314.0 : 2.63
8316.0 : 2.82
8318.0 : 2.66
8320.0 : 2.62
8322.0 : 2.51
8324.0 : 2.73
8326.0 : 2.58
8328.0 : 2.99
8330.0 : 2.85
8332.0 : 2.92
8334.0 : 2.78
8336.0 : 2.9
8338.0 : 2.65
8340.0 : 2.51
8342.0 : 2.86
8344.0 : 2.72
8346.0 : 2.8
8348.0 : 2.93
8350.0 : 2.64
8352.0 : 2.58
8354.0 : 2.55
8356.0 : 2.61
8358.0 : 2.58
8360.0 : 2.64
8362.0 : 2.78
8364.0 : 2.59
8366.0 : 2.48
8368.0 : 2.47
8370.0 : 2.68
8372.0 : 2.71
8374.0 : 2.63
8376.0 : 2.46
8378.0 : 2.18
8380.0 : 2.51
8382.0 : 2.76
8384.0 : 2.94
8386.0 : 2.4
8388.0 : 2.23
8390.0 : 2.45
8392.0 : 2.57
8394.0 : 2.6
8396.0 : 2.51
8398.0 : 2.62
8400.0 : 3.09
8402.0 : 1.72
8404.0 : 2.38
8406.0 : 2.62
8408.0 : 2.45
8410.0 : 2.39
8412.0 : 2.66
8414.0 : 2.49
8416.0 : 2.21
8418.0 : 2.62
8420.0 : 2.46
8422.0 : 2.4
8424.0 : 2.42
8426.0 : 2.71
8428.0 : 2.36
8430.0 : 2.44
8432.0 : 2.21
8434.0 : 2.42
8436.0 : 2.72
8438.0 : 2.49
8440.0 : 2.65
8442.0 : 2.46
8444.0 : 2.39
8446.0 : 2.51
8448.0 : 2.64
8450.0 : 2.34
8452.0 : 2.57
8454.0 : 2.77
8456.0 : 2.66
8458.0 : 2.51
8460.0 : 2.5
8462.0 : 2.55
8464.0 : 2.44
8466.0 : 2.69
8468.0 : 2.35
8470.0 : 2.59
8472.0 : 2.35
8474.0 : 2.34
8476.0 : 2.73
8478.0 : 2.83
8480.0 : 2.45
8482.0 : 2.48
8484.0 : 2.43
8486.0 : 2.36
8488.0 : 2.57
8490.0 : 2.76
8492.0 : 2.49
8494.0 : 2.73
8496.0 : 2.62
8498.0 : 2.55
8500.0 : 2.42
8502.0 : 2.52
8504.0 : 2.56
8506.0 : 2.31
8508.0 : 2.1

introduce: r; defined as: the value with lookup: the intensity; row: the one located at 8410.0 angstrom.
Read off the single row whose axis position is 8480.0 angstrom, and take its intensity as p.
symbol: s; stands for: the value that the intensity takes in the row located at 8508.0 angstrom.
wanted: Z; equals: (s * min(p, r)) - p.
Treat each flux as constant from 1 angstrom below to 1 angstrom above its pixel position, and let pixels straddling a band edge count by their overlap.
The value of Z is 2.57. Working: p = 2.45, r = 2.39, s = 2.1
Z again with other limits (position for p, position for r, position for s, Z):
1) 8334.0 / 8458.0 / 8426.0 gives 4.02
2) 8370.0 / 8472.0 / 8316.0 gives 3.95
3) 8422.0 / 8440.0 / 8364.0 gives 3.82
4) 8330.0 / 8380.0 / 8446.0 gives 3.45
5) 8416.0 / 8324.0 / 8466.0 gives 3.73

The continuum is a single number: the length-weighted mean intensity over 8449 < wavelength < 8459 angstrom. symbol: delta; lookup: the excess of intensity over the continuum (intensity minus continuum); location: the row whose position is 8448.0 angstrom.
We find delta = 0.07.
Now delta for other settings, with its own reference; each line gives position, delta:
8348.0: 0.36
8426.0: 0.14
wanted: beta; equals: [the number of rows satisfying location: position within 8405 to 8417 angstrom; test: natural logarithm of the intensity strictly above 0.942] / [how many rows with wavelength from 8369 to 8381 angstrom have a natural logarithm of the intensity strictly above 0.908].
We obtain 0.5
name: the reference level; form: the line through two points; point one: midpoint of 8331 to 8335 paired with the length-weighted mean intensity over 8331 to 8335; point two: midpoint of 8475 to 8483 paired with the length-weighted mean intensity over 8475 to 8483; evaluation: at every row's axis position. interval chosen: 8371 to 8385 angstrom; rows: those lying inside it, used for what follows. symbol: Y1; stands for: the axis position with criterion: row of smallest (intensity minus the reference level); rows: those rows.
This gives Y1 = 8378.0 angstrom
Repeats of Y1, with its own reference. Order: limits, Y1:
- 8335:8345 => 8340.0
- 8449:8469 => 8450.0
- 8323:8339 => 8326.0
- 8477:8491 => 8486.0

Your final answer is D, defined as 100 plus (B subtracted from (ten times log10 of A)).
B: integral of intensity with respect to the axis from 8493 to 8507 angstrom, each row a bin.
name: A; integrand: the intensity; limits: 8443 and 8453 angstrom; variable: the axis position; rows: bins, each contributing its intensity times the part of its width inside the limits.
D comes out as 79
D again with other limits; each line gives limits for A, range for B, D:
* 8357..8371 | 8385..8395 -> 91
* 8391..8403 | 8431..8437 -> 100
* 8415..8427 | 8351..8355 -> 104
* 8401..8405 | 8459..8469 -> 84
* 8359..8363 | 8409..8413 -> 100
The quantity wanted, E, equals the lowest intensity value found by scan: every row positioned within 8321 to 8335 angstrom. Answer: 2.51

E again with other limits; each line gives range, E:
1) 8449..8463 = 2.34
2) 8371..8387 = 2.18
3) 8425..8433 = 2.21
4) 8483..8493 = 2.36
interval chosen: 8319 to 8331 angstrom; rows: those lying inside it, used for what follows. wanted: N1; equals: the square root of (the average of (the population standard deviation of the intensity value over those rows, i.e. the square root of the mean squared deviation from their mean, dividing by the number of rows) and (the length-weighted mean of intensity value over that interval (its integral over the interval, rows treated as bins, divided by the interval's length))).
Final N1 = 1.20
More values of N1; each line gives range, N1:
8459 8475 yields 1.14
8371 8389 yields 1.18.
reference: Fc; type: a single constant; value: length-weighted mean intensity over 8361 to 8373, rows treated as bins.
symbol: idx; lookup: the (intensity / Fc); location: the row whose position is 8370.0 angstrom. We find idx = 1.02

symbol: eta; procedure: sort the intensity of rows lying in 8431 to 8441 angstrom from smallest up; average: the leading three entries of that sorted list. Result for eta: 2.37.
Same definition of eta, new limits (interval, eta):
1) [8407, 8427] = 2.33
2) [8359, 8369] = 2.51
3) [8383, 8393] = 2.36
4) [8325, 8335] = 2.74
